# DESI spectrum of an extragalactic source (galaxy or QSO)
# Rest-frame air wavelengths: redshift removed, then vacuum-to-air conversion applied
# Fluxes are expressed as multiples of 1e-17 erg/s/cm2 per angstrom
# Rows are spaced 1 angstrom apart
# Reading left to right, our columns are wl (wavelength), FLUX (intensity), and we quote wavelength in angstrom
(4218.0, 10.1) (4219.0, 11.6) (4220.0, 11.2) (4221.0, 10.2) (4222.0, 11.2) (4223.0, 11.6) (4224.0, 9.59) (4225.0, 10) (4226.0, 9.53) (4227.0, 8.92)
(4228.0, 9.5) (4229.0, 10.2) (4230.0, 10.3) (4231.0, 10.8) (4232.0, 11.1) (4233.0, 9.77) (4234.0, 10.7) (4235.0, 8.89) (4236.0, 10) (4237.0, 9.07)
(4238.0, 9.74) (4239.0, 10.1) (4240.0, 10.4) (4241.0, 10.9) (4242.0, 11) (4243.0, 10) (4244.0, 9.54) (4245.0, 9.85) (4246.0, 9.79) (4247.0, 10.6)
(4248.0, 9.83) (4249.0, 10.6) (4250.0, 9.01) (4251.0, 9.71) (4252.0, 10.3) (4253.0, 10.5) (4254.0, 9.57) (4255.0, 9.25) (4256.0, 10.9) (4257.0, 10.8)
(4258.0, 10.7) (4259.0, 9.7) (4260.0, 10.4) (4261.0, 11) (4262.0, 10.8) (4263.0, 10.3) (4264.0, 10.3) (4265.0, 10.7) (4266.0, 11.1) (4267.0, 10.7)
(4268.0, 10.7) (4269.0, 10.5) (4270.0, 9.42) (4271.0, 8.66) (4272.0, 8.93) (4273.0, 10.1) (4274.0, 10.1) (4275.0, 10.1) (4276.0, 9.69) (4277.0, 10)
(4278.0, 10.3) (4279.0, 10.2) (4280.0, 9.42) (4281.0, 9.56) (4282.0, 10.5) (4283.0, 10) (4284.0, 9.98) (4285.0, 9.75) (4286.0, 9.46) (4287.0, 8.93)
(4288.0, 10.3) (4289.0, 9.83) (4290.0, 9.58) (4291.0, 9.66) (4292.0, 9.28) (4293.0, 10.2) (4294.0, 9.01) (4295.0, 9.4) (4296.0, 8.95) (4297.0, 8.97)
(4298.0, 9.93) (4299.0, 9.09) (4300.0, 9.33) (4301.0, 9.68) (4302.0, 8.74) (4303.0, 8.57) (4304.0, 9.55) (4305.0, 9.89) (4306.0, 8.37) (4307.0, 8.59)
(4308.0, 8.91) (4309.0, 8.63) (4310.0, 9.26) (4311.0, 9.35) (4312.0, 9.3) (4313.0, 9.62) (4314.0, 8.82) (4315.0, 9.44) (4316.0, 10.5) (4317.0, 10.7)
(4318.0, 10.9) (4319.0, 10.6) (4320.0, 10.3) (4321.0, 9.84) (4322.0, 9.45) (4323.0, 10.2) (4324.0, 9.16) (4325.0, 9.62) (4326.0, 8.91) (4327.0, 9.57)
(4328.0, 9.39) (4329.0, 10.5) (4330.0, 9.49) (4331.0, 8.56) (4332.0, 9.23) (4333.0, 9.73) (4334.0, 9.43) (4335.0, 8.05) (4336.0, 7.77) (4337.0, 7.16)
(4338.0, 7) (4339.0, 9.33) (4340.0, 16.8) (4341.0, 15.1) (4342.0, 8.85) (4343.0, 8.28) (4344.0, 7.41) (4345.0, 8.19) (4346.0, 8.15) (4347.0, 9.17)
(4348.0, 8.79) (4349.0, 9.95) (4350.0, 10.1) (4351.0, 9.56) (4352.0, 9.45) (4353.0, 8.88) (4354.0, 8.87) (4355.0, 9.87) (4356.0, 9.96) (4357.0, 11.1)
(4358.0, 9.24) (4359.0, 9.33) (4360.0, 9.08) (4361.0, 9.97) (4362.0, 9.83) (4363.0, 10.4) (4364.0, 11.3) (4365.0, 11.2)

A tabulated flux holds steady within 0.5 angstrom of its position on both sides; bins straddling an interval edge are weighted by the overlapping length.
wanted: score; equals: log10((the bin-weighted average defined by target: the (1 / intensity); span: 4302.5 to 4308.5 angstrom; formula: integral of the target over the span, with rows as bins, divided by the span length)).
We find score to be -0.95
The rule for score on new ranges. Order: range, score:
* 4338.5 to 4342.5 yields -1.06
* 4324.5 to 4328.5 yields -0.97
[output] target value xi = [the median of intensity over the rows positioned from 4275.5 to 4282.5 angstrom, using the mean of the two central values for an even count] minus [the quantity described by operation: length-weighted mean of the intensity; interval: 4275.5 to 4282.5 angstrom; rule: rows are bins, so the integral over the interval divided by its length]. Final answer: 0.05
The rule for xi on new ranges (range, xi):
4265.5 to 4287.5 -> 0.09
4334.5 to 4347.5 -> -1.14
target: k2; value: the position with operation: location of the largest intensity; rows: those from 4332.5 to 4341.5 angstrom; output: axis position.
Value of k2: 4340.0 angstrom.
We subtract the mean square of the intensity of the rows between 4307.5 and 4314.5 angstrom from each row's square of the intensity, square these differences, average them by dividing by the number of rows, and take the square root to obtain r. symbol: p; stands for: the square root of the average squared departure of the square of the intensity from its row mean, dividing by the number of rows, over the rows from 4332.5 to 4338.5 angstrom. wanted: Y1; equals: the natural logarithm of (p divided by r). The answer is 1.1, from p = 17.6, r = 5.9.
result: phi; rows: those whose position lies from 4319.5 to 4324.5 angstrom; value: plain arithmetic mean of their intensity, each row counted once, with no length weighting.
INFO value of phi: 9.79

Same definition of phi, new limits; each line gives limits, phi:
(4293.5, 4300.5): 9.24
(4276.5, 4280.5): 9.98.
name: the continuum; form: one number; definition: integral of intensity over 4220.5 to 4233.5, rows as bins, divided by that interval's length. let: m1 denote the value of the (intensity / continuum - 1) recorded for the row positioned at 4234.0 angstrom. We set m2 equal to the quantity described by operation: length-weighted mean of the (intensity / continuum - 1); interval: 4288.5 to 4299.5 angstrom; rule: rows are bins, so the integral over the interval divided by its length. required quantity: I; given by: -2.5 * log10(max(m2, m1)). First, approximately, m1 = 0.048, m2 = -0.075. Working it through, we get 3.29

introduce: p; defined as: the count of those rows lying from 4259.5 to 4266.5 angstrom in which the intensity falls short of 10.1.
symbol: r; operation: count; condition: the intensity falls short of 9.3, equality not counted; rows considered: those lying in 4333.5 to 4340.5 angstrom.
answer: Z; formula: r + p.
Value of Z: 4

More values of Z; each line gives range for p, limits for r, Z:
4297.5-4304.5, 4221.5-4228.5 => 8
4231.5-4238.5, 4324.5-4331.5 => 7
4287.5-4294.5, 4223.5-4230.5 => 6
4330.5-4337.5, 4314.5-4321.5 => 7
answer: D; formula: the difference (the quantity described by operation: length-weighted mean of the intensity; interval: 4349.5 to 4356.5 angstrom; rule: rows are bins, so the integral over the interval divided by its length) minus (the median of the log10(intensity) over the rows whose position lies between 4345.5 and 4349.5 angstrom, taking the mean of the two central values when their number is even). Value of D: 8.6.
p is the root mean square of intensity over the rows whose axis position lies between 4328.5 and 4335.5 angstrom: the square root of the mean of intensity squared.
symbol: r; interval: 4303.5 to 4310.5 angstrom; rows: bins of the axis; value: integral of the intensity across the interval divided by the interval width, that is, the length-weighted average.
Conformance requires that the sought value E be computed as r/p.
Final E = 0.97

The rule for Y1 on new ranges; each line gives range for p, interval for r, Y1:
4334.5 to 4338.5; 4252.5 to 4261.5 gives -0.6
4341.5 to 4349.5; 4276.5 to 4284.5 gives 0.6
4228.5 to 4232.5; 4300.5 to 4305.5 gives -0.2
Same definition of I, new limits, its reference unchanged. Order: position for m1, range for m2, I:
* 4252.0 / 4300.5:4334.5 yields 5.12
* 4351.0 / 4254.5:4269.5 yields 3.78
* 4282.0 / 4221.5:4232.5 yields 3.86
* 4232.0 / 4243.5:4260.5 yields 2.65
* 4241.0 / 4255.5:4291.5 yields 2.92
